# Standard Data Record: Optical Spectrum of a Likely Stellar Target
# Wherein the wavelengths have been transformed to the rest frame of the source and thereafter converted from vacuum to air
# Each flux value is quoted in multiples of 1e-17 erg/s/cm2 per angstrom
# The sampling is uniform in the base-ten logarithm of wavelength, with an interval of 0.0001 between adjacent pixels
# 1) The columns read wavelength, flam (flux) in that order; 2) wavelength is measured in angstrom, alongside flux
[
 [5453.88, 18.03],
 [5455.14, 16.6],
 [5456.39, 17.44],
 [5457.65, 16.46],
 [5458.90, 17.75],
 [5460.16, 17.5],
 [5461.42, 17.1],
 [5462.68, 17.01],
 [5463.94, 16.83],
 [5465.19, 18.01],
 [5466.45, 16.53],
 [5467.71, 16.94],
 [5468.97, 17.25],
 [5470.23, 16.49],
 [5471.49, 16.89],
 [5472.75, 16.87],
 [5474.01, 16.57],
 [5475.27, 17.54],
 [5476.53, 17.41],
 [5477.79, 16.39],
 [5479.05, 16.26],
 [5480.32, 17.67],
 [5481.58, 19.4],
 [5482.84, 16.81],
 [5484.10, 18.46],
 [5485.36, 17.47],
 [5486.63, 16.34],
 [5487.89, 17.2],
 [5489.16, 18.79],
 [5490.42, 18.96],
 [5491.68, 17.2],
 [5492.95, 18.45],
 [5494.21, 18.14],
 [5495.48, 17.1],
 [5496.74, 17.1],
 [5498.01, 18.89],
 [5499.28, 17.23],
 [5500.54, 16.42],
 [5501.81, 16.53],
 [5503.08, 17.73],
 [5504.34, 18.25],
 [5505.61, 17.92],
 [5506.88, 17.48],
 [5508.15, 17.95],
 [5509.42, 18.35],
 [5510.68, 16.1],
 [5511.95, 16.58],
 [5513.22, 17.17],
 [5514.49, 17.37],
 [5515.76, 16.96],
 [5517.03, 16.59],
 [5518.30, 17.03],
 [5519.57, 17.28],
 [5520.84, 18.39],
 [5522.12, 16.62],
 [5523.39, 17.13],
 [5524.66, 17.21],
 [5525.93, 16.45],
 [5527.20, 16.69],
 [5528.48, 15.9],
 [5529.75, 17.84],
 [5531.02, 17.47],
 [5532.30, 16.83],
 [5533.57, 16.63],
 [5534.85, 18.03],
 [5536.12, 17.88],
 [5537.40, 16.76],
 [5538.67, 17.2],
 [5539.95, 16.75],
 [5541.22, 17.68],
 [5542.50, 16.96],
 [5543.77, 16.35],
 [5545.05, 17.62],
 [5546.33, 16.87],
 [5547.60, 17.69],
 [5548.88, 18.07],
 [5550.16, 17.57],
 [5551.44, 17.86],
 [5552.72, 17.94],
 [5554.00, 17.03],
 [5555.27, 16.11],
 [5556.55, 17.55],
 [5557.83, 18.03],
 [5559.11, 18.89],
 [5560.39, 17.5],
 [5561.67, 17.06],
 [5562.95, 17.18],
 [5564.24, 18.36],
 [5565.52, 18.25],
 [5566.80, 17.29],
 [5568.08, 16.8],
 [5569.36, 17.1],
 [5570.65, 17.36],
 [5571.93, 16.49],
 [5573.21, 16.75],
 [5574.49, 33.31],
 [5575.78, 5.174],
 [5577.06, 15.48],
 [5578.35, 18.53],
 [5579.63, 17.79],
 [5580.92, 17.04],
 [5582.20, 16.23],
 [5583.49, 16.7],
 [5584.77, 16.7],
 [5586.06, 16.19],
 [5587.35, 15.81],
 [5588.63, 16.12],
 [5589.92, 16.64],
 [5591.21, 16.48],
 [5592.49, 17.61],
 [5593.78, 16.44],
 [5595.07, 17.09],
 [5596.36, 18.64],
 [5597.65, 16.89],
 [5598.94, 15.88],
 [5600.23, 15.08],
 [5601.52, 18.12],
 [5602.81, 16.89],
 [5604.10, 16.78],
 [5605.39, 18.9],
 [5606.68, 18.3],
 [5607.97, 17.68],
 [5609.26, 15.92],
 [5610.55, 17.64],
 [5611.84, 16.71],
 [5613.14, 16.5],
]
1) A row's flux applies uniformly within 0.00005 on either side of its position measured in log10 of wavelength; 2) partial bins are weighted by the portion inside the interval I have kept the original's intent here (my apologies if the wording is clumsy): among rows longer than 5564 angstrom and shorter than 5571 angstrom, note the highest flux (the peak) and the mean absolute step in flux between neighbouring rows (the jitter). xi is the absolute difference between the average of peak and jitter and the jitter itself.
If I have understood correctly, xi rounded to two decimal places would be 8.97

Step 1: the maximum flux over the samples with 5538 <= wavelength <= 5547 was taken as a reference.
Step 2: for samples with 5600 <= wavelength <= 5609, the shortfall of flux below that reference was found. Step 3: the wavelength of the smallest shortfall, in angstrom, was 5605.39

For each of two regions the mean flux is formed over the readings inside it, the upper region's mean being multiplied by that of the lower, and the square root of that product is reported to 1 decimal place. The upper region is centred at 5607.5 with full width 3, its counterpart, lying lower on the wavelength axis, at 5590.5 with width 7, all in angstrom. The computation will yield 17.2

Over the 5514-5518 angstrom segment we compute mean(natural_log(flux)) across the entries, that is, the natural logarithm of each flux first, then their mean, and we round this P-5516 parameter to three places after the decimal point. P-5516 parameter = 2.831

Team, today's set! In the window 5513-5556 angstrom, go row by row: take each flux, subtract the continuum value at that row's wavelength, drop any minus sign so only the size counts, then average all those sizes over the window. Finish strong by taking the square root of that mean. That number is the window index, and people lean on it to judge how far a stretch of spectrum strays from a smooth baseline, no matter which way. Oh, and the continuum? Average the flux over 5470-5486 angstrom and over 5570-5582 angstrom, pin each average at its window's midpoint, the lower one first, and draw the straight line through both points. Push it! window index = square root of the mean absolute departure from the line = 0.73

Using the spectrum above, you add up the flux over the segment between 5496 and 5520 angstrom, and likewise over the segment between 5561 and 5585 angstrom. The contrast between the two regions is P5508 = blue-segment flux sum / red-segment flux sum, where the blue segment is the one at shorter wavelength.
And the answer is 1.00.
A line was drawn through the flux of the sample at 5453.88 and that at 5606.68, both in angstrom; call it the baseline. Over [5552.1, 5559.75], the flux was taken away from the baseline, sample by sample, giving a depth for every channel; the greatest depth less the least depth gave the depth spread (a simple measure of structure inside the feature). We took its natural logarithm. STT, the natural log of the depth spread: 1.02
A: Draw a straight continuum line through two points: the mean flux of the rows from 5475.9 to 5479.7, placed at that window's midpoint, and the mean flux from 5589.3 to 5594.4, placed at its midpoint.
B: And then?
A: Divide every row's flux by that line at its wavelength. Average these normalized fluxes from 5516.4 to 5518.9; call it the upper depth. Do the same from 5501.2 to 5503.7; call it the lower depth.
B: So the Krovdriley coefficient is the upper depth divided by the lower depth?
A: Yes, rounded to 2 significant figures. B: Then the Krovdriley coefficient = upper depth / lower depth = 0.98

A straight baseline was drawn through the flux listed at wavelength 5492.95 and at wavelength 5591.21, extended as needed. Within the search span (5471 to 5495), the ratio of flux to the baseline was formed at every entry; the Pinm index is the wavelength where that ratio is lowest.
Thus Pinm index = 5479.05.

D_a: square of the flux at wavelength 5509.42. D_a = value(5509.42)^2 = 337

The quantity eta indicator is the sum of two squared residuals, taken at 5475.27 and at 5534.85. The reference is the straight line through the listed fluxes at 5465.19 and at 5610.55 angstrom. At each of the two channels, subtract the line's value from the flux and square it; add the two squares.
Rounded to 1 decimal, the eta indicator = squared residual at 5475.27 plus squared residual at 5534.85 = 0.2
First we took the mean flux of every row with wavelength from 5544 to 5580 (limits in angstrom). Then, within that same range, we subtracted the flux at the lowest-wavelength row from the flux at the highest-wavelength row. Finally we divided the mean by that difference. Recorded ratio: 103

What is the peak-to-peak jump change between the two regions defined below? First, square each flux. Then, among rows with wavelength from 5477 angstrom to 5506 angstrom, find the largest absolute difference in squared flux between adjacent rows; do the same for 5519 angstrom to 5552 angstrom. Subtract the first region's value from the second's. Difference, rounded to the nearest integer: -28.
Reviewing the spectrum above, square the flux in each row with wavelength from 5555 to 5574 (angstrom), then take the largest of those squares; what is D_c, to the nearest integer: 357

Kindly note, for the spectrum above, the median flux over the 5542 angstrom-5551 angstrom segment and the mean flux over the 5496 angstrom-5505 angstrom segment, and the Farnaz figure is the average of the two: 17.5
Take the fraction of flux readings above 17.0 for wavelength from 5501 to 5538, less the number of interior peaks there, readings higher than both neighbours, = -7.41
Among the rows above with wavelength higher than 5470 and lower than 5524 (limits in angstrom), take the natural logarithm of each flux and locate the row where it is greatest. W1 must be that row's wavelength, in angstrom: 5481.58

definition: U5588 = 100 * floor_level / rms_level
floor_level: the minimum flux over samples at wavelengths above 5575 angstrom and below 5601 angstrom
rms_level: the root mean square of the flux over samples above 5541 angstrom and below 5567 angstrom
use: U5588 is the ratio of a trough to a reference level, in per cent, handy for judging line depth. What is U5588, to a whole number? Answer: 30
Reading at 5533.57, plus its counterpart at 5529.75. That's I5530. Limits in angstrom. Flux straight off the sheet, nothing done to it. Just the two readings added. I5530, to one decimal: 34.5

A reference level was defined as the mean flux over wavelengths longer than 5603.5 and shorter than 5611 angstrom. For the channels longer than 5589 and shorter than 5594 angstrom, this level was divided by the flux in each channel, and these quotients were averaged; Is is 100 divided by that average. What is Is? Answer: 96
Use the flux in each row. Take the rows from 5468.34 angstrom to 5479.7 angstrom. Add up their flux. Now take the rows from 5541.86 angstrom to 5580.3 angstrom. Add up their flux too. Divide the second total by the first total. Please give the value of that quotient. 3.5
